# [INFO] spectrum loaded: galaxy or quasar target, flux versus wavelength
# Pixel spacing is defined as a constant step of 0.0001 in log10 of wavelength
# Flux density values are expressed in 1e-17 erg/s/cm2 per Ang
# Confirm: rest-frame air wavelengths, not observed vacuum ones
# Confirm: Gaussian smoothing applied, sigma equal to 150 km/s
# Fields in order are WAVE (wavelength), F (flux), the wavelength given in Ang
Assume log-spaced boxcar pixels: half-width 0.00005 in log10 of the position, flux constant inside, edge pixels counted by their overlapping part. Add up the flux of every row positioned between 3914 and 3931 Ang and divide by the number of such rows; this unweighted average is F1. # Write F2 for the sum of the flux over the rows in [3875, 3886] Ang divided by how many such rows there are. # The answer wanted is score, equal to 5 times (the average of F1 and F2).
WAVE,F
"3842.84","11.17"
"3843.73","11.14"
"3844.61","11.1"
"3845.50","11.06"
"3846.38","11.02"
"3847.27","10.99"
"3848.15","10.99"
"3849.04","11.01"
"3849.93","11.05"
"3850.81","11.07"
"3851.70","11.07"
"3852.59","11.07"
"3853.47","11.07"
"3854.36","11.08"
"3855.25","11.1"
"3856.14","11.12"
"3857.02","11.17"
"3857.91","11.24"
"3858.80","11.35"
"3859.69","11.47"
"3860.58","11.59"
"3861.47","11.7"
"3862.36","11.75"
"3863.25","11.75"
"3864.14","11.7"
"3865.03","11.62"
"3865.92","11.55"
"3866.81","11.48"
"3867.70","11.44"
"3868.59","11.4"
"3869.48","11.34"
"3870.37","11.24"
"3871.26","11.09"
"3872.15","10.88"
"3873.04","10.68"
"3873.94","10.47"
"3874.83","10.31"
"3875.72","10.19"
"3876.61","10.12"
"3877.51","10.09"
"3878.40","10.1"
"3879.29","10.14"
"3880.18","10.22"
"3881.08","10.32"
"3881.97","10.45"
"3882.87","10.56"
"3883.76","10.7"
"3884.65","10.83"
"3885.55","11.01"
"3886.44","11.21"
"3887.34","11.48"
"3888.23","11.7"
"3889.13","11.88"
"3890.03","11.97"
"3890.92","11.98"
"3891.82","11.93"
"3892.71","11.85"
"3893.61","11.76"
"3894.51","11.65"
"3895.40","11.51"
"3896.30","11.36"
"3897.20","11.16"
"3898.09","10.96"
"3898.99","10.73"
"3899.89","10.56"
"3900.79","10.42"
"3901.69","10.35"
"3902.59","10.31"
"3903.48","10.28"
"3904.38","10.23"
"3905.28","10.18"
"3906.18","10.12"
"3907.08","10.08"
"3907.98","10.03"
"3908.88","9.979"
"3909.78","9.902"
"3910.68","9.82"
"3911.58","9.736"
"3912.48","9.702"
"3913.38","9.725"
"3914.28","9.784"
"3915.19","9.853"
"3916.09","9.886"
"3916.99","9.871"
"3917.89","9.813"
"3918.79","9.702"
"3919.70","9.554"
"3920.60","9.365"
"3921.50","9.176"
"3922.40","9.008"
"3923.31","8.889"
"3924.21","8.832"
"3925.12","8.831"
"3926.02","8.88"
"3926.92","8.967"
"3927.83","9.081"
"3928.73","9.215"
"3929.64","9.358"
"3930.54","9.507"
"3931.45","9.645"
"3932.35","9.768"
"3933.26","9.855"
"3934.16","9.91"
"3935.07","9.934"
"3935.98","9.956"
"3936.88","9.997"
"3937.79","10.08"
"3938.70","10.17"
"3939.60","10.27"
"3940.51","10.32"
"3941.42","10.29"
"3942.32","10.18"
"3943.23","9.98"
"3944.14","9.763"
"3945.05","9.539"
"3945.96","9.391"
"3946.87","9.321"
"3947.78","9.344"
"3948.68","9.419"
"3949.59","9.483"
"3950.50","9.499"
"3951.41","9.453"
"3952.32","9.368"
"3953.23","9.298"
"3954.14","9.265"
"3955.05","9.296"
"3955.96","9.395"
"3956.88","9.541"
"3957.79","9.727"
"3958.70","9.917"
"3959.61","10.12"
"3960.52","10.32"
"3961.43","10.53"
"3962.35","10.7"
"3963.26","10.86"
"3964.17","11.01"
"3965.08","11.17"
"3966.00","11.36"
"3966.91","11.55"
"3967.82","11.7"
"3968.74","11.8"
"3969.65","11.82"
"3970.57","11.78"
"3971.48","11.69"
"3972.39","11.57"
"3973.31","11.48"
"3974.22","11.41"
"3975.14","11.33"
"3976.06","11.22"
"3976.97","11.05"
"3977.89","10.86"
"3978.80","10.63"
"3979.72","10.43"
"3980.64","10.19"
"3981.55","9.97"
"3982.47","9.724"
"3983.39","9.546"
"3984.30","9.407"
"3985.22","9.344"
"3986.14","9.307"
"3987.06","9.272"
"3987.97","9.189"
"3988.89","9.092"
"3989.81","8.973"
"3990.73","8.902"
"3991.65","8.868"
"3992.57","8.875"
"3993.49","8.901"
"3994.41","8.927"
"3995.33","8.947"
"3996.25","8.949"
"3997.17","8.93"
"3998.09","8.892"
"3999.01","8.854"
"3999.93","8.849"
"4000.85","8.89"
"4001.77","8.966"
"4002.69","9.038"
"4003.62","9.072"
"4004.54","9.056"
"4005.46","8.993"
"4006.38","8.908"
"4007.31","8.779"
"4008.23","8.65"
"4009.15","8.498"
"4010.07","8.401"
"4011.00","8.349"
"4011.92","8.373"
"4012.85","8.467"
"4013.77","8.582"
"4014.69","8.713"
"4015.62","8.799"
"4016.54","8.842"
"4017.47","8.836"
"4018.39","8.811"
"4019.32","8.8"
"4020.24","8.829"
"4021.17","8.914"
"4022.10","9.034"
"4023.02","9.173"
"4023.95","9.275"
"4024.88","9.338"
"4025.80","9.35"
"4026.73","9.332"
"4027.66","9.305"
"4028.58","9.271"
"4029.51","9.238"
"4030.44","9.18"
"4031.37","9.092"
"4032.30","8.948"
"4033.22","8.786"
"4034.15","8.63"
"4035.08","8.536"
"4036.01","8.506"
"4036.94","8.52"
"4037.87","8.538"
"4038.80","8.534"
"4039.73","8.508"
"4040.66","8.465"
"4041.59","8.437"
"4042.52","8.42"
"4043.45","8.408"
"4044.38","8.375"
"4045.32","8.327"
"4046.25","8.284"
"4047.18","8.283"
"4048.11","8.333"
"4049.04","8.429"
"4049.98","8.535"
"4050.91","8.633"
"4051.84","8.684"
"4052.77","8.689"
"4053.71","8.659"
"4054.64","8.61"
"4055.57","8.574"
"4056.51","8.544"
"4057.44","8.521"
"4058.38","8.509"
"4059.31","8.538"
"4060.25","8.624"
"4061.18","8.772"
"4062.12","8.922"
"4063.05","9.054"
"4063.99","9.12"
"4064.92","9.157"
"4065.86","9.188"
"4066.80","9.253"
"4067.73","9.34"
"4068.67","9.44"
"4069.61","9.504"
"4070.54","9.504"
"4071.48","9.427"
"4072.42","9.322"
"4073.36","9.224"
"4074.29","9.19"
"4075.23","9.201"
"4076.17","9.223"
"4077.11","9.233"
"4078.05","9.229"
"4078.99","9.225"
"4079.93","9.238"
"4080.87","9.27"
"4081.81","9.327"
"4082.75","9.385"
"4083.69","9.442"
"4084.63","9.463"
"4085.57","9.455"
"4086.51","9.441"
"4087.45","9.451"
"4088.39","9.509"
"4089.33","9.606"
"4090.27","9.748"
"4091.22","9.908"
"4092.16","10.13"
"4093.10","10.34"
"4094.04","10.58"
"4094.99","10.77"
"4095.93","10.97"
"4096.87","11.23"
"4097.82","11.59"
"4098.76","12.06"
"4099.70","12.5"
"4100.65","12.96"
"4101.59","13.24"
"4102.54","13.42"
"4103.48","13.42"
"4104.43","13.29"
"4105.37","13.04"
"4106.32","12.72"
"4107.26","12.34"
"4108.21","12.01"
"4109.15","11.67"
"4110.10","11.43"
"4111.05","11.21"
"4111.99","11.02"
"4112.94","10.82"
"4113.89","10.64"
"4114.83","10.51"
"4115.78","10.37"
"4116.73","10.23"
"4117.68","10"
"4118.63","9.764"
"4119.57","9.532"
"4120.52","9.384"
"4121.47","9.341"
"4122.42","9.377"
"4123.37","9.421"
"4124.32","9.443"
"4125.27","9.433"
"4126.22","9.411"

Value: 49.4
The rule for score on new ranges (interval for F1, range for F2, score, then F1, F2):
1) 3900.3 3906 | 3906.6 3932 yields 49.5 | 10.3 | 9.51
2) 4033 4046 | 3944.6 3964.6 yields 45.7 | 8.5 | 9.76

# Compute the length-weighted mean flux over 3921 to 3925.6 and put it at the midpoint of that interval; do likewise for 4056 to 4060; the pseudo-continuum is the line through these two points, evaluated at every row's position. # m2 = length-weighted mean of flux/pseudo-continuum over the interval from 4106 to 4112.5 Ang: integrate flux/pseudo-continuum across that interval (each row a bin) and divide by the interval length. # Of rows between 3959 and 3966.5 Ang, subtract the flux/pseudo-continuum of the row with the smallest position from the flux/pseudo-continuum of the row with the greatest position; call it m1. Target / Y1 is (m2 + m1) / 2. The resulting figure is 0.775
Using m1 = 0.14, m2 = 1.41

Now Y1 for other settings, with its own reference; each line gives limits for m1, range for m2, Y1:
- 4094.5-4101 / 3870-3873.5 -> 0.733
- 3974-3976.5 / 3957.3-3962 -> 0.563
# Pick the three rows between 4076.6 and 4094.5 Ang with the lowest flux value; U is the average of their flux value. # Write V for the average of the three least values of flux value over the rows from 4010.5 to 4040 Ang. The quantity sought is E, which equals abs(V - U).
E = 0.8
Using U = 9.2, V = 8.4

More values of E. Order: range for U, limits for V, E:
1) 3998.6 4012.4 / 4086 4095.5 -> 1.1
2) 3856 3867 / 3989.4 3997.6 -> 2.3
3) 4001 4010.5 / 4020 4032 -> 0.4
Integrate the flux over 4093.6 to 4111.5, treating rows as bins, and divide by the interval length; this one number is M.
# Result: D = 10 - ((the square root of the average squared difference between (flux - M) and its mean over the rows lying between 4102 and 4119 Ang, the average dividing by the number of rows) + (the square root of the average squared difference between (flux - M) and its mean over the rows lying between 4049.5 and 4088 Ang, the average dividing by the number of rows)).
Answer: 8.45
